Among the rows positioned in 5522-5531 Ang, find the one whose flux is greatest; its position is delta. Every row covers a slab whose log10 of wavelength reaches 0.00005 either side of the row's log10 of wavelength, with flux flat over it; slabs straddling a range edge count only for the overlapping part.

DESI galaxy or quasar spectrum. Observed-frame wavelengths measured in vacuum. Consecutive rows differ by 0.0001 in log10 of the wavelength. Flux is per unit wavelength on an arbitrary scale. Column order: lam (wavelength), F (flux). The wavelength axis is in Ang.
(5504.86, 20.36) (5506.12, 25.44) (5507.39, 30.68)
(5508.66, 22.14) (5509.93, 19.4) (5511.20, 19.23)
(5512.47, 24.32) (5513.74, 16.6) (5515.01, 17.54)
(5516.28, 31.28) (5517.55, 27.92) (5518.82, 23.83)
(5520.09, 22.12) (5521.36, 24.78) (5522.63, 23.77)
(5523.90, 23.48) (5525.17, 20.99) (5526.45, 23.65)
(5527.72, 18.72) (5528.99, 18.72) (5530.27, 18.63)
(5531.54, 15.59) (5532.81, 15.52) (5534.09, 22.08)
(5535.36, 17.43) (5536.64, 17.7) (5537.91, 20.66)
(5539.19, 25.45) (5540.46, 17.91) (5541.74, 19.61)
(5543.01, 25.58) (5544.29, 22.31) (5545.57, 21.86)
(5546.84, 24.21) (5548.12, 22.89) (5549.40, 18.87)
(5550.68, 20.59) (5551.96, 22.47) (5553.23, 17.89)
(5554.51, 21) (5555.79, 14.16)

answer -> 5522.63 Ang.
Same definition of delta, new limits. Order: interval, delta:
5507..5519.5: 5516.28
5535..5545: 5543.01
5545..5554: 5546.84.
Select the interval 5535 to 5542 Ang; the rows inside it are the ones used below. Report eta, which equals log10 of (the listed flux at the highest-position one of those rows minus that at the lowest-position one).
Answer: 0.3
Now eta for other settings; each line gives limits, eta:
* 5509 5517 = 1.1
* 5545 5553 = -0.2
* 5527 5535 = 0.5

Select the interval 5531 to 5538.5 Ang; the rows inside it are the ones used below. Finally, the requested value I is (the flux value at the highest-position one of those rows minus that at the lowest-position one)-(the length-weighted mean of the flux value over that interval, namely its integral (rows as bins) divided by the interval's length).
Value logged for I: -13.1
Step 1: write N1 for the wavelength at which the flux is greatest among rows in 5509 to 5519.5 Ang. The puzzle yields 5516.28 Ang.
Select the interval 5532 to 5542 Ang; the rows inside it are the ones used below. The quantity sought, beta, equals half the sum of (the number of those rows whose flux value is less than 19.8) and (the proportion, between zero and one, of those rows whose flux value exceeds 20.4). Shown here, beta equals 2.69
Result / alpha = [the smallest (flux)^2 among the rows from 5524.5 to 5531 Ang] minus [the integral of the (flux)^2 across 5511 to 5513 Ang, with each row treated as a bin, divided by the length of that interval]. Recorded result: -152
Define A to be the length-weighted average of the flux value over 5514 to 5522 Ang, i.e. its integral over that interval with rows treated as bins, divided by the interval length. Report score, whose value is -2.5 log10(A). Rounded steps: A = 24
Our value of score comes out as -3.46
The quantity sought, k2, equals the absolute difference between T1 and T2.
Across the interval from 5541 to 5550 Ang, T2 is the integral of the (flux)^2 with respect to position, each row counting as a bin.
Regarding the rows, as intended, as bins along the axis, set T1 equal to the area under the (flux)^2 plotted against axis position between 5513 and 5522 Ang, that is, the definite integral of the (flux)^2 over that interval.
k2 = 701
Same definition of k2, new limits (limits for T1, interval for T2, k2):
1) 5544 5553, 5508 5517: 128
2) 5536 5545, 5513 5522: 990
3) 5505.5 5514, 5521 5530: 248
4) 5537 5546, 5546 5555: 271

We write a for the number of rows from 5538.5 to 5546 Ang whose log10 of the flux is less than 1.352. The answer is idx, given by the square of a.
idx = 16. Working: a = 4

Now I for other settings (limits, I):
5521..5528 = -28.7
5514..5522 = -17.0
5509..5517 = -9.6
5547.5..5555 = -22.5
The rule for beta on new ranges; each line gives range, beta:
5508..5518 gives 2.25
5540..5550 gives 1.81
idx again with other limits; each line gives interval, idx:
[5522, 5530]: 9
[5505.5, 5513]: 9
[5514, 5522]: 4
